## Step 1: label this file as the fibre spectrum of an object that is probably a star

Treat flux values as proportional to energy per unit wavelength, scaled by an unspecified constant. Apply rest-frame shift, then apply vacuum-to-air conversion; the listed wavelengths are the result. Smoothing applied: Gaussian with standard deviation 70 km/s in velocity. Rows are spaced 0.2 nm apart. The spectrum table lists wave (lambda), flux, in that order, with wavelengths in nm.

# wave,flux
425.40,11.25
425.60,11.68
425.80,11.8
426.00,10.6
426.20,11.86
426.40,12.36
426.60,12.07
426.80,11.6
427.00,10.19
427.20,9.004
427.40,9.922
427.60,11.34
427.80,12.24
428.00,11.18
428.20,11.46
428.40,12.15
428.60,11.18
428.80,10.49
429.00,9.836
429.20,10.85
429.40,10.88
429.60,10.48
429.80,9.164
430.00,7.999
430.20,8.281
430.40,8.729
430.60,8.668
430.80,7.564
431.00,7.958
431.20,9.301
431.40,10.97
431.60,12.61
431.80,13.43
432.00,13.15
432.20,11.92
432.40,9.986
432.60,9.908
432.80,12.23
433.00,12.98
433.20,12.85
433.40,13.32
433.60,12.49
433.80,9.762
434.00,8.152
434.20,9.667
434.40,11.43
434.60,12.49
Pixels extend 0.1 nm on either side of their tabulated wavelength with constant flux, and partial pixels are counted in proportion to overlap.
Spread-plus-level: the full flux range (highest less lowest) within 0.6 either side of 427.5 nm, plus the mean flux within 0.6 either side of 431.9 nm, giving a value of 15.2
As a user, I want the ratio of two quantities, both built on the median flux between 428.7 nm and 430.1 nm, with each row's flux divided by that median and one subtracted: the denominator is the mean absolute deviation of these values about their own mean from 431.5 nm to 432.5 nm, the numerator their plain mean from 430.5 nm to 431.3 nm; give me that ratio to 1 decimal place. -2.1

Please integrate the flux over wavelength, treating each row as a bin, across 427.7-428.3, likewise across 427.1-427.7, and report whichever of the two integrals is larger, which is 7.0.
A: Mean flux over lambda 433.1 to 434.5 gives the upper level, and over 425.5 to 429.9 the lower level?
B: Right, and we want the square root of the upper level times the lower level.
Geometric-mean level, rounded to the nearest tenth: 11.1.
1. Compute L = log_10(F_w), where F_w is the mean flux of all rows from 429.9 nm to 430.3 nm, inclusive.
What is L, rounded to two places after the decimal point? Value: 0.91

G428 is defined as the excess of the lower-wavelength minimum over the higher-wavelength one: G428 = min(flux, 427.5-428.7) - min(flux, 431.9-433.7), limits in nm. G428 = 1.3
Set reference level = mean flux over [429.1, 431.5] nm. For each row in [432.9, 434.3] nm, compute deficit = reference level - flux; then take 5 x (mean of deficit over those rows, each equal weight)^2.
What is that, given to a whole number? 22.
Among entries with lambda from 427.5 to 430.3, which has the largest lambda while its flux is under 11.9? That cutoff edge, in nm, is 430.20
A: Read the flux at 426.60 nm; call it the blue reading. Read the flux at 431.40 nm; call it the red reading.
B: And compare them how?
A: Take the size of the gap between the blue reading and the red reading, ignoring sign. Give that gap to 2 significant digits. 1.1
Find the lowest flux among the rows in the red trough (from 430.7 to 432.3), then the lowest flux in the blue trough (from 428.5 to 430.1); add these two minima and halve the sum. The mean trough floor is 7.8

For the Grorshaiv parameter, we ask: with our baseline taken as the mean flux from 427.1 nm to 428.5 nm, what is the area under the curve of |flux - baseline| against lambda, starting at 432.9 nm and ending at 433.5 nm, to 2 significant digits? 1.2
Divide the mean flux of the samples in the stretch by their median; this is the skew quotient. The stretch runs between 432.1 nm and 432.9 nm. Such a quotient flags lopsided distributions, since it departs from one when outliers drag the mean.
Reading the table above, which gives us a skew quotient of 1.01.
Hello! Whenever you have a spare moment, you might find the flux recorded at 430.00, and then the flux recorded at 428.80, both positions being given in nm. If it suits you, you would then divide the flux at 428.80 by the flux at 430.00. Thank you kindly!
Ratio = 1.3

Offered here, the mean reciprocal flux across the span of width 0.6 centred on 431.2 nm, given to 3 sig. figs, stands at 0.108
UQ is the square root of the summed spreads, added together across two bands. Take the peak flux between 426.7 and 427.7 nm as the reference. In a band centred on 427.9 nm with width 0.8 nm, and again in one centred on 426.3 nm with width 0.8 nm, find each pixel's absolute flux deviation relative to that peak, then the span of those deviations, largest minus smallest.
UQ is 1.1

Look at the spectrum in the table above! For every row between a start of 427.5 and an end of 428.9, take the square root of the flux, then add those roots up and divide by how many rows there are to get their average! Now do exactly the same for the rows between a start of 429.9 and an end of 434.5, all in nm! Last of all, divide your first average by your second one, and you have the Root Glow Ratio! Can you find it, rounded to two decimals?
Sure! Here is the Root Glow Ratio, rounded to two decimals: 1.04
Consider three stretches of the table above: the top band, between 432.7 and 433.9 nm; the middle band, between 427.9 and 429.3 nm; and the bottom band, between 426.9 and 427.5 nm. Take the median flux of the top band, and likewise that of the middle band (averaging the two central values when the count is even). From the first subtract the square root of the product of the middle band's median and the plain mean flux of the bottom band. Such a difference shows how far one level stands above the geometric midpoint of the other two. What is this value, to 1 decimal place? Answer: 2.3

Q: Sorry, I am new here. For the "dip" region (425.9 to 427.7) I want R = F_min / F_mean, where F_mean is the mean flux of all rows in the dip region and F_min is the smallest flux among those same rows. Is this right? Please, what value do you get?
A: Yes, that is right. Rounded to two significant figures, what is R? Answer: 0.82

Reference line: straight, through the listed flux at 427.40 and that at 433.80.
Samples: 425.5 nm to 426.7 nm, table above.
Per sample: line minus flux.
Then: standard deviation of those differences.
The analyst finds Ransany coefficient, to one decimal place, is 0.6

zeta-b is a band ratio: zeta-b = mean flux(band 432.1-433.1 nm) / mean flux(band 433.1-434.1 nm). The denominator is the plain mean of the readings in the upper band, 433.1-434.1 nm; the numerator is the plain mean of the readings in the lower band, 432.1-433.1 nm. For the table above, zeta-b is 1.01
